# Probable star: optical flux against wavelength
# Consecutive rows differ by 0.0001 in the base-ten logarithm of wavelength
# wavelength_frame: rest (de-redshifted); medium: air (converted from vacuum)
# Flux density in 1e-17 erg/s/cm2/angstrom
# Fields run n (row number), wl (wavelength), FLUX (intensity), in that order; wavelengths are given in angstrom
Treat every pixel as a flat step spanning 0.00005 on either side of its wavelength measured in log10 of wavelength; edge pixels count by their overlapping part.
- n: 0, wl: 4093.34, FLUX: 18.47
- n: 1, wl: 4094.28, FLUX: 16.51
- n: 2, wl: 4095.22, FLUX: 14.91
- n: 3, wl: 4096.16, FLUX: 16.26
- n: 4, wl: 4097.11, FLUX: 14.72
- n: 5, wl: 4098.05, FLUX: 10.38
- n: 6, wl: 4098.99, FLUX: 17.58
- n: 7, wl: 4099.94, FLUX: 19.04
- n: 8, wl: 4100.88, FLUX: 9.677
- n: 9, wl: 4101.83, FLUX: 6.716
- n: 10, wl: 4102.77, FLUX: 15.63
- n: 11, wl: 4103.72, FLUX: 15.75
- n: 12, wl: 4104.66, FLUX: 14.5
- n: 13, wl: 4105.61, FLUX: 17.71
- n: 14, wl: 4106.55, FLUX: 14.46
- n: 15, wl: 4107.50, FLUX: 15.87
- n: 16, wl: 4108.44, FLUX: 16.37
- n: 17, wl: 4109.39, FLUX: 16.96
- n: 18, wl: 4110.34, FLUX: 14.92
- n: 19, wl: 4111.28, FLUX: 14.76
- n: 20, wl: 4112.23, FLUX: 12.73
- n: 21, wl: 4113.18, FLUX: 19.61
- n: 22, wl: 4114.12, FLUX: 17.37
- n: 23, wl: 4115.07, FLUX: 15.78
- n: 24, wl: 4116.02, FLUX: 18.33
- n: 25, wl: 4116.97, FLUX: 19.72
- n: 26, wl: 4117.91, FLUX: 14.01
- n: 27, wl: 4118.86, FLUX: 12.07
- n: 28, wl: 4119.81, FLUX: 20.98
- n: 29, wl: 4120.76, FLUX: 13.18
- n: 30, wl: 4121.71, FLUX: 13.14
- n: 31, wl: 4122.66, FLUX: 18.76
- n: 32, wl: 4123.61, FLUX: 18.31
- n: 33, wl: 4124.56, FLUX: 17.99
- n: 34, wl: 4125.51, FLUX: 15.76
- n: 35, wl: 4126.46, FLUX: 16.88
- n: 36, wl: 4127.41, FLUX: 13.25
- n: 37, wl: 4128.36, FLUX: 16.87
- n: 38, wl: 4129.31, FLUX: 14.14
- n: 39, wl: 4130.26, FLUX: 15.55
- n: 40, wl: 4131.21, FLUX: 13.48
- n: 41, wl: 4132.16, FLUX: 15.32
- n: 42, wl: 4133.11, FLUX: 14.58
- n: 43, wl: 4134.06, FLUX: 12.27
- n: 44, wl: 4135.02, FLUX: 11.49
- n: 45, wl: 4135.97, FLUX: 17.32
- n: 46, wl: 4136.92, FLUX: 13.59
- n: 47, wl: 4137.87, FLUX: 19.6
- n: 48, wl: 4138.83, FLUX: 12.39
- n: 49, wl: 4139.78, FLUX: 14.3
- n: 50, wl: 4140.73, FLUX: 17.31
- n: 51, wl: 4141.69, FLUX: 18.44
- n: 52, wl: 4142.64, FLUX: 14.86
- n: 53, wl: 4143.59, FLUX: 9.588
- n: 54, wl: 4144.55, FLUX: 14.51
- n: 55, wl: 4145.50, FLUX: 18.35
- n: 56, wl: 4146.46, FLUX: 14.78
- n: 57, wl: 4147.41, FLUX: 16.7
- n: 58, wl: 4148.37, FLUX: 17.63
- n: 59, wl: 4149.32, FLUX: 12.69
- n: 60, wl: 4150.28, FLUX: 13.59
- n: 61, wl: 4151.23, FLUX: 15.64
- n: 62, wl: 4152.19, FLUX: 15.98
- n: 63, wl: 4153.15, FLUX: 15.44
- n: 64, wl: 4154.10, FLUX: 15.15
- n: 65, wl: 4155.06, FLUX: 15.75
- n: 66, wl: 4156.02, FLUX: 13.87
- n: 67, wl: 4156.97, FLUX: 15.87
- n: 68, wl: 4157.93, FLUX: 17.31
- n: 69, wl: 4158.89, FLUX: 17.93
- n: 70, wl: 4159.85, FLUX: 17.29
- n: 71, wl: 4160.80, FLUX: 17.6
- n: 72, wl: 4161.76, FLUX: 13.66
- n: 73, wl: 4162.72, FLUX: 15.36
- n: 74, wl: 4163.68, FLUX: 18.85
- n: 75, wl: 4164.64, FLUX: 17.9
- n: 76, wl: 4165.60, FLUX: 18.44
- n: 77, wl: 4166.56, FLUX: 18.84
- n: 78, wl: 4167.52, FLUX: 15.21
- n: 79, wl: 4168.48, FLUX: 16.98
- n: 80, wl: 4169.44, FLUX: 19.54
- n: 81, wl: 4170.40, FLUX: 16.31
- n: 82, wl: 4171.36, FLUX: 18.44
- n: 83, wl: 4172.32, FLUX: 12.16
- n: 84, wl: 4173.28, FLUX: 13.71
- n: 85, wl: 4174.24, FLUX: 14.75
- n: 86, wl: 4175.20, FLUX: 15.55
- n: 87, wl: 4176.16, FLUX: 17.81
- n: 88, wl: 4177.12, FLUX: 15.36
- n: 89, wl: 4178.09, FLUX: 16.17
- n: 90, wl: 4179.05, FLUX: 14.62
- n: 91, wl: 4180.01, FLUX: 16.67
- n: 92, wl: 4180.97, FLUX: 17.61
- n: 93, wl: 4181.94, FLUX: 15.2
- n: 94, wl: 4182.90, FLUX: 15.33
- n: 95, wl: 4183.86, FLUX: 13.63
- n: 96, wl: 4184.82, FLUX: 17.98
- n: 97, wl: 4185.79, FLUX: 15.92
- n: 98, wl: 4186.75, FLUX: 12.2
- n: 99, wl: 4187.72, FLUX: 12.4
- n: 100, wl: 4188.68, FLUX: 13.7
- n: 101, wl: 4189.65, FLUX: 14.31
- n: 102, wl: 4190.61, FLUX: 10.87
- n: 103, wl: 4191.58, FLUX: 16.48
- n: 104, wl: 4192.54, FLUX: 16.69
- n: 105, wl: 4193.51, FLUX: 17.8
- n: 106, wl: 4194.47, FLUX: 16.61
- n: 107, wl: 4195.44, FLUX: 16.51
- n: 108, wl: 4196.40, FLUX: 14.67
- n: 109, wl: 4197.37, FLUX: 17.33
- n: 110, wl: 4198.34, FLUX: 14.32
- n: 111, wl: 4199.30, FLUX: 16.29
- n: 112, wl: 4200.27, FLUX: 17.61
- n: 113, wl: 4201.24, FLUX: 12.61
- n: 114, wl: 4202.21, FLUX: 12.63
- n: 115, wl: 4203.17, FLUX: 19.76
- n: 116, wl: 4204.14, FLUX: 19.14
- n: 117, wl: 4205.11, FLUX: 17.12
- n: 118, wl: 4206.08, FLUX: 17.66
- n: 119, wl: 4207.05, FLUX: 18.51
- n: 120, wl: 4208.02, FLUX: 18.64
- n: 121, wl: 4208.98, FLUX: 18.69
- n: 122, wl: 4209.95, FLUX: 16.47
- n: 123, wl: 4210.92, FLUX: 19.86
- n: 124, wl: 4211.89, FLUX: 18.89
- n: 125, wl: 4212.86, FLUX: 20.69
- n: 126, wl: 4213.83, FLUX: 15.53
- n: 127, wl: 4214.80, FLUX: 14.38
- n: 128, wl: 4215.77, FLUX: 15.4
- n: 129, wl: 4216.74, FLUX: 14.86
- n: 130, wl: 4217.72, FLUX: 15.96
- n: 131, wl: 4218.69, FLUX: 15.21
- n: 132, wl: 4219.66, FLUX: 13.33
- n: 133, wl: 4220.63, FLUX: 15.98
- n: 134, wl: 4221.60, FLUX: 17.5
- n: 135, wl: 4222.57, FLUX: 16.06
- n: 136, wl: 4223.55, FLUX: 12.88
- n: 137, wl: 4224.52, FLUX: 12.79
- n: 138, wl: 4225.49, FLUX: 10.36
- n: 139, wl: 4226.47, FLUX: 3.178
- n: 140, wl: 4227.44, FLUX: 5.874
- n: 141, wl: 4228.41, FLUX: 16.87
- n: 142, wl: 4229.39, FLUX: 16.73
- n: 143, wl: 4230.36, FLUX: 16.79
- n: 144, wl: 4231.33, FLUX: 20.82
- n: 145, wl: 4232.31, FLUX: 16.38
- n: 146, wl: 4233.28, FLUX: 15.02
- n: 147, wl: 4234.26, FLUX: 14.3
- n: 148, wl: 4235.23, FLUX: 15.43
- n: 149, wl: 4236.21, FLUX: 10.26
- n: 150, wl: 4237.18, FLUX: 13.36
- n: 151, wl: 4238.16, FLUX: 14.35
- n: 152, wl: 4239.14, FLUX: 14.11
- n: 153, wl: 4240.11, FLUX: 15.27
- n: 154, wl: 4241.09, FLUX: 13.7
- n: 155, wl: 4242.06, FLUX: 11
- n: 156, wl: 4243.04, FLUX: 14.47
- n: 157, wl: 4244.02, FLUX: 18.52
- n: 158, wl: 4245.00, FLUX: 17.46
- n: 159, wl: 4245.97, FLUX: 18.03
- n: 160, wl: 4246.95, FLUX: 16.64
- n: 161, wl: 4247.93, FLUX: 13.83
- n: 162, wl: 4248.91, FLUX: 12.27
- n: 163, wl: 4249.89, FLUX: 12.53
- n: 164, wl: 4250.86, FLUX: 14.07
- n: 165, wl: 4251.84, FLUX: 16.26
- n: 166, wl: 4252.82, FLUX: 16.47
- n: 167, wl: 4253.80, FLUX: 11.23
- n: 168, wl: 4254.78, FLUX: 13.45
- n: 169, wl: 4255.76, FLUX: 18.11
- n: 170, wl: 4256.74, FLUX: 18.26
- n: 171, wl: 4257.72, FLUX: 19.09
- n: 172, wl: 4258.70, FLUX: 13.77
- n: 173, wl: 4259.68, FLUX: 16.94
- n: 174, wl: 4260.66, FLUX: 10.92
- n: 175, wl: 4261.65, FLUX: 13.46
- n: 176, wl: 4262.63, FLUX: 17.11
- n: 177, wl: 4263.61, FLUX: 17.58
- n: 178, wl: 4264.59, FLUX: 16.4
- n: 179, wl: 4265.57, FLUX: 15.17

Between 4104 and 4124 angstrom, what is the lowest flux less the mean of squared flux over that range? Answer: -255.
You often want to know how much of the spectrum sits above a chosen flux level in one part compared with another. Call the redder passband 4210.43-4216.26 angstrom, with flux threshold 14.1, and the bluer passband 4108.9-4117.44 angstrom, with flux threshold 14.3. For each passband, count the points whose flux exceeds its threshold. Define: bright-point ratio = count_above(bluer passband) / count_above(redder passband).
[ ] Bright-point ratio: 1.3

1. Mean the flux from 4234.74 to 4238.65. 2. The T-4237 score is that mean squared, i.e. 178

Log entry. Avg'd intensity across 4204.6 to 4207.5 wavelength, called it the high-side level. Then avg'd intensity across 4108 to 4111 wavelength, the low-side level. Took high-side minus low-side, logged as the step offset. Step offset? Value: 1.7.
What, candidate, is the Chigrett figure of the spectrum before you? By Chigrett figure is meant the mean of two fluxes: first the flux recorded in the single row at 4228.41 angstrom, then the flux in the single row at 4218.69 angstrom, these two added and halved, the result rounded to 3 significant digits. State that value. 16.0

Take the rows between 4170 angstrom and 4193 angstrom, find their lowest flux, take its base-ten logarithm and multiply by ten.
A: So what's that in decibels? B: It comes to 10.4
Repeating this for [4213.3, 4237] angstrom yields 5.0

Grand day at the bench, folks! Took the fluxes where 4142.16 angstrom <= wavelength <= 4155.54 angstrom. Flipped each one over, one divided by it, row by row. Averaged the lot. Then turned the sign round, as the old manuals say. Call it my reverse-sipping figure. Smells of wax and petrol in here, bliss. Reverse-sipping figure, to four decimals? -0.0680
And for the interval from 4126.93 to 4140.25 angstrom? -0.0700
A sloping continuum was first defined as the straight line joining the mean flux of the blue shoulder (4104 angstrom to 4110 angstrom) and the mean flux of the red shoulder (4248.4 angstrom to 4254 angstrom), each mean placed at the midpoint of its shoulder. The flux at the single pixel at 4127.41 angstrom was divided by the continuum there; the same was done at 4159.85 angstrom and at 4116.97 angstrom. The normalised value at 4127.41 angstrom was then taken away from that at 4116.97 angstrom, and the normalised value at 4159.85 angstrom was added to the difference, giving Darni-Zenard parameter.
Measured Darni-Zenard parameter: 1.54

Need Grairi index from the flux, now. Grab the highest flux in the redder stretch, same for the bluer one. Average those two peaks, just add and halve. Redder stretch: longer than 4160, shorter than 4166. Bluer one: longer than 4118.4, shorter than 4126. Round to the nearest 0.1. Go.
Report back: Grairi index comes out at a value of 19.9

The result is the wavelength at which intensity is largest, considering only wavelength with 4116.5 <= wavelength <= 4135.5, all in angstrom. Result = 4119.81 angstrom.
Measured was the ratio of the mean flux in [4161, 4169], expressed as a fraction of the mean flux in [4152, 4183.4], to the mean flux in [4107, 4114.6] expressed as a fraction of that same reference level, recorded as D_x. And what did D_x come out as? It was 1.05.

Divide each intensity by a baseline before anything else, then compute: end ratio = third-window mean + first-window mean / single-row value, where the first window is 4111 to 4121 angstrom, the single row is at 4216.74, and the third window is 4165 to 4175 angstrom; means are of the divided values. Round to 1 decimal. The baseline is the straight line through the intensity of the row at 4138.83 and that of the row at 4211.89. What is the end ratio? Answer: 3.1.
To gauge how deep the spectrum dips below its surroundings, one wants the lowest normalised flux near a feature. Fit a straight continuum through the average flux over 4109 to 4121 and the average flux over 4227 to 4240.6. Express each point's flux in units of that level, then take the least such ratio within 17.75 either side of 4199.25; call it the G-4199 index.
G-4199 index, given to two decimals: 0.71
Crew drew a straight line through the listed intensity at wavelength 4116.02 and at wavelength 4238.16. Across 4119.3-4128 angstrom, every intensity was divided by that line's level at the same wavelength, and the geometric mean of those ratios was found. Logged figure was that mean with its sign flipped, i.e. -0.90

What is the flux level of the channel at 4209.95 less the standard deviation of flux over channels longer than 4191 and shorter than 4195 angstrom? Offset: 15.9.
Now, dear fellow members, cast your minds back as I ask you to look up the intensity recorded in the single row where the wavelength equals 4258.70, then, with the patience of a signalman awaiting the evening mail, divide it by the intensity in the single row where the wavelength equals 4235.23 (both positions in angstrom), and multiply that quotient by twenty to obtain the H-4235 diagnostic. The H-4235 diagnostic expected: 17.8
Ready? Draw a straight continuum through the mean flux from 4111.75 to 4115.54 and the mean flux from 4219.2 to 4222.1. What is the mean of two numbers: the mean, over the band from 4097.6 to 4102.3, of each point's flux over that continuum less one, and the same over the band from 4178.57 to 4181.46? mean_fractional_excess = -0.10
